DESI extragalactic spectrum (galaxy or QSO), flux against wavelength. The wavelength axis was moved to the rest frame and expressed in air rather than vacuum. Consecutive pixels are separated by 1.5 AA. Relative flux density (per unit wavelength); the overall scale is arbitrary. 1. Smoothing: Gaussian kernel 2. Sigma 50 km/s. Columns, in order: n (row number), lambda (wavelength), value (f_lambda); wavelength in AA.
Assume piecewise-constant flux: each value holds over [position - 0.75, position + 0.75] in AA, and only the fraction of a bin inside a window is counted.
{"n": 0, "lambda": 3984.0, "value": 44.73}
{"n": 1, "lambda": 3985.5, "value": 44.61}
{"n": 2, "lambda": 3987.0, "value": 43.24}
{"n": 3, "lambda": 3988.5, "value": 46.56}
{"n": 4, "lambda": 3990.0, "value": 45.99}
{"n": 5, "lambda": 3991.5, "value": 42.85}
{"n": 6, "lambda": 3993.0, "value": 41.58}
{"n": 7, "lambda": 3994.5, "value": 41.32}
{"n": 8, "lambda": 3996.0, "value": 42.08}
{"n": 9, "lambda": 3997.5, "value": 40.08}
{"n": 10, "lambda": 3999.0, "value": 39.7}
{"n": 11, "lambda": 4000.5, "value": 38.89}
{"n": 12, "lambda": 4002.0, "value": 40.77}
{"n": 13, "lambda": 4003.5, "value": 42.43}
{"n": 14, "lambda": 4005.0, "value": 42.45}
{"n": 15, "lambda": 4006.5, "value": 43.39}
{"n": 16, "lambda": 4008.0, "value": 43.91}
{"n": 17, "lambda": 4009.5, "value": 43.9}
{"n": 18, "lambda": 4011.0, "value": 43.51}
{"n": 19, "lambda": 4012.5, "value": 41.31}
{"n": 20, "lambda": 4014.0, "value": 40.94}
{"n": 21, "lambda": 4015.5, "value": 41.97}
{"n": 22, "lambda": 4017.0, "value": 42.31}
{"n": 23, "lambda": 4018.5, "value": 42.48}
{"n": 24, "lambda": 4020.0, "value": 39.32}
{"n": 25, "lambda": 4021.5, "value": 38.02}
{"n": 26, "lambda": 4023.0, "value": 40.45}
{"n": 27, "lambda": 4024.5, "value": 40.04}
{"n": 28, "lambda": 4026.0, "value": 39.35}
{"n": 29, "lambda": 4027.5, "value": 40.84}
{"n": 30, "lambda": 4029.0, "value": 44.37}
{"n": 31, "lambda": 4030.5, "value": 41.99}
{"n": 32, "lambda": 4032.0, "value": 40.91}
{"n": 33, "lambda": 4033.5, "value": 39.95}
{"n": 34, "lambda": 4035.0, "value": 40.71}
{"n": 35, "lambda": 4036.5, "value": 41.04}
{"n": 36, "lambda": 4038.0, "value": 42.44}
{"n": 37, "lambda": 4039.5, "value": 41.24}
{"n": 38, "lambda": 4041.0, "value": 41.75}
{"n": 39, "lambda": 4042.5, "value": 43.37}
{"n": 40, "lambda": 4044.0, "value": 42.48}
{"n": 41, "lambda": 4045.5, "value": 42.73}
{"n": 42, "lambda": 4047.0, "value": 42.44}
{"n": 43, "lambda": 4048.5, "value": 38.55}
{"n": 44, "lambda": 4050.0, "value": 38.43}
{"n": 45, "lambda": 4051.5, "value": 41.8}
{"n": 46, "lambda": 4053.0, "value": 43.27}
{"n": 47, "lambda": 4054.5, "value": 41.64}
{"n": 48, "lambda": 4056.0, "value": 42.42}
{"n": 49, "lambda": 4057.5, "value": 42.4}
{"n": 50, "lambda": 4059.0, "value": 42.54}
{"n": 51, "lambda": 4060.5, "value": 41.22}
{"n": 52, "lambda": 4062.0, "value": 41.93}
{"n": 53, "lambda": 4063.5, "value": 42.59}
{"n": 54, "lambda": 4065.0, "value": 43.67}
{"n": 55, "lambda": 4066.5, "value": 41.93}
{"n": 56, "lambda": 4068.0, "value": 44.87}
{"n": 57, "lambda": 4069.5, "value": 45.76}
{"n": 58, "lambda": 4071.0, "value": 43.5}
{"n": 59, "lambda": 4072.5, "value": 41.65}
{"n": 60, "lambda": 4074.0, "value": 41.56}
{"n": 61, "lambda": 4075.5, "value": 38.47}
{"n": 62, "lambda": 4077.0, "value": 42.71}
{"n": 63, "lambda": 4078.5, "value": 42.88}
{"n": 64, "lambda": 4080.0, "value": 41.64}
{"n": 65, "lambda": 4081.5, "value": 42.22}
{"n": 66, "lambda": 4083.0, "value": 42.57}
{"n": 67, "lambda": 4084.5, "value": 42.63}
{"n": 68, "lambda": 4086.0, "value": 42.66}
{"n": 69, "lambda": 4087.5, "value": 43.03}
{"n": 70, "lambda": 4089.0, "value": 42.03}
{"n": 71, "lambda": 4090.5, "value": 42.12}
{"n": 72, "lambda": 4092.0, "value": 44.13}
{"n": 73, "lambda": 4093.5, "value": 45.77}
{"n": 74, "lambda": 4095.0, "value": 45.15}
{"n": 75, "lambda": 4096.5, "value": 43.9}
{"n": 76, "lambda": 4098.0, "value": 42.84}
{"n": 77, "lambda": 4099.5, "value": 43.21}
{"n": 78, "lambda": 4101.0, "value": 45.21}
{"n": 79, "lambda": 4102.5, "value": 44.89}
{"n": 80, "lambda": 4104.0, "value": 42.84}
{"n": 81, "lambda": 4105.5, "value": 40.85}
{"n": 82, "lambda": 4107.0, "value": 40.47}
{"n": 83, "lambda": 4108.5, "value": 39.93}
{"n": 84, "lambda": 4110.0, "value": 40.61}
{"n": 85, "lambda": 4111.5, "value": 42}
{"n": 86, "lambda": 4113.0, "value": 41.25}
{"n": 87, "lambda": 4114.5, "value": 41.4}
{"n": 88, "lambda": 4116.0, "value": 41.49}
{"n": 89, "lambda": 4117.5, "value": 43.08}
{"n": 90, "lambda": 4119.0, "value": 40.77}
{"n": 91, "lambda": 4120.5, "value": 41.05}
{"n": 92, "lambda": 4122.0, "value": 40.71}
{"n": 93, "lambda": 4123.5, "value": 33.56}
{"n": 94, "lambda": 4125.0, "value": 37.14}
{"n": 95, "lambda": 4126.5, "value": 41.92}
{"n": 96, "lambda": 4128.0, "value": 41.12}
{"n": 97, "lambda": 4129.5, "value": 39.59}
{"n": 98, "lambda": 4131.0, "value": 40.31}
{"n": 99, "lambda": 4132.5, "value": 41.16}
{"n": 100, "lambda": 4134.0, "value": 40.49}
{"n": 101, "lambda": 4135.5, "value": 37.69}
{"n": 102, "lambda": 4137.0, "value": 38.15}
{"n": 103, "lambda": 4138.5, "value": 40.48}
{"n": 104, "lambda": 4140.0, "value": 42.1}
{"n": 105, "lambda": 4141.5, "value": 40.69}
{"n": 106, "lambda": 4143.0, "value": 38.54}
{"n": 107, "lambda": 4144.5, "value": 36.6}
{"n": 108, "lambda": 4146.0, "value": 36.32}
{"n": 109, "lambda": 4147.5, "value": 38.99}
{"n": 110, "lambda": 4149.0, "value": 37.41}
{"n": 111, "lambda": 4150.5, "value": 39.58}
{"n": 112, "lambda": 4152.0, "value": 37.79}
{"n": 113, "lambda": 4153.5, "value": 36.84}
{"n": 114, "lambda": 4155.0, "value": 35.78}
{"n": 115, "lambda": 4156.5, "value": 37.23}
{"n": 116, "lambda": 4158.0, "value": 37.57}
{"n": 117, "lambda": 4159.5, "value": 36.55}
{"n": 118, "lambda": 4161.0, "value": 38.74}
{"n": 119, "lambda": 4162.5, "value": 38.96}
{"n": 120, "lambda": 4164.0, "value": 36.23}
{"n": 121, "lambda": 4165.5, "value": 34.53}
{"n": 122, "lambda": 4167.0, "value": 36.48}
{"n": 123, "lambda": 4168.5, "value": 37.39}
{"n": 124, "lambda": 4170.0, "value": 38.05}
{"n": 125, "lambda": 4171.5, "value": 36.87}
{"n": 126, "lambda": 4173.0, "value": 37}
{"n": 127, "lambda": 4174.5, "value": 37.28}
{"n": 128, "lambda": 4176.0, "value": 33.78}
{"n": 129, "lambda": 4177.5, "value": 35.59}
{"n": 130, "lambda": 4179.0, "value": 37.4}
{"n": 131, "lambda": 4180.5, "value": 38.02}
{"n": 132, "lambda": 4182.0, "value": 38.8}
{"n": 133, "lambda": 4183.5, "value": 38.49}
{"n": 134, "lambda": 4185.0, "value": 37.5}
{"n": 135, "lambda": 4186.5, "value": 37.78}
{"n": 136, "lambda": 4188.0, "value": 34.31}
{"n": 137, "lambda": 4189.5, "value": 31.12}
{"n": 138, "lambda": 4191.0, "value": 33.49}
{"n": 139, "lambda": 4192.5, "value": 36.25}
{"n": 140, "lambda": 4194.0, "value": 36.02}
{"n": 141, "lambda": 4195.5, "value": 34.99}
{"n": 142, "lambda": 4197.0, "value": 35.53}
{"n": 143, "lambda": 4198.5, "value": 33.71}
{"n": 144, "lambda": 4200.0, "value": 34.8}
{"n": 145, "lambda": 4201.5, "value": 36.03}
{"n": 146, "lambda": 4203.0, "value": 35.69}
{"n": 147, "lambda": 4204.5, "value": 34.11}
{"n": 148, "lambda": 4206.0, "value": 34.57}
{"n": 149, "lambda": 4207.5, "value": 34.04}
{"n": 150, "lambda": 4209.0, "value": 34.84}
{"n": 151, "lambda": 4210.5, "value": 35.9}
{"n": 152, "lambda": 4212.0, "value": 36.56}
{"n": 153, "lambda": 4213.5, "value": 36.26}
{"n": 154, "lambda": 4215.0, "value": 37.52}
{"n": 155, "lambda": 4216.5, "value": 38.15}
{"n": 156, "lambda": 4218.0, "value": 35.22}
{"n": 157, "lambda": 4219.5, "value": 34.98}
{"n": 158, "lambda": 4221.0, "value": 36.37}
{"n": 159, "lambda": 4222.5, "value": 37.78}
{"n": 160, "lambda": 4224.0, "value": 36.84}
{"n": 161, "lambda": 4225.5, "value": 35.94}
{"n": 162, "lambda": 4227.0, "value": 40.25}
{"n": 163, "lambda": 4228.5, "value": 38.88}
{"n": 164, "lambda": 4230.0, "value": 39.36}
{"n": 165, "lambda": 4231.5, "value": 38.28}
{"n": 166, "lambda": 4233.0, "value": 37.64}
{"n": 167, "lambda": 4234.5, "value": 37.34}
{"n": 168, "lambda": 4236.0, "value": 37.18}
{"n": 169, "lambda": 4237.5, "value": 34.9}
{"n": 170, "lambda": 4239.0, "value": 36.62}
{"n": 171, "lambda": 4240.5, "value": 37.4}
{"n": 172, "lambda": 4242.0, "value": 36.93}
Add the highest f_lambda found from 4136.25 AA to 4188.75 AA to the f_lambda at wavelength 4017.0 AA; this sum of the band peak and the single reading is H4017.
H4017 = 84.4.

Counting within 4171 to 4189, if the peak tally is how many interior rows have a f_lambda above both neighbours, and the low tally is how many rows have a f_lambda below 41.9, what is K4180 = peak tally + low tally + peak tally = 18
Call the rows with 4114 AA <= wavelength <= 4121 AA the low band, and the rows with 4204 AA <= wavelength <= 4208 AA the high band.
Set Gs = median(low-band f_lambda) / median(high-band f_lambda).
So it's 1.21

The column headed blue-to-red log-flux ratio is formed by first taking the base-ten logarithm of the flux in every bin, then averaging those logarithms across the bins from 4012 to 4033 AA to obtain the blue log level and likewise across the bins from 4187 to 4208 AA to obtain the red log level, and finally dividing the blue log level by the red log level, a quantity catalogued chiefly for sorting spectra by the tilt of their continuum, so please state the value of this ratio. 1.05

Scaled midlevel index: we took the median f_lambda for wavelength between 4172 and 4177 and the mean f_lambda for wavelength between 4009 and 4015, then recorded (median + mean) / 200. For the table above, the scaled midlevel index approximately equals 0.397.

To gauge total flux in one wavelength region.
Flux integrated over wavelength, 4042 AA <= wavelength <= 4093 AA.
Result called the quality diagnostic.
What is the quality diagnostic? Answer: 2157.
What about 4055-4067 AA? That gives 508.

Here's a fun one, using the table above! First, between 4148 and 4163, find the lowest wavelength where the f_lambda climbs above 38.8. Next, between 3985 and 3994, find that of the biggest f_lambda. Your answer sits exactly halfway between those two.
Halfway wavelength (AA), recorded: 4069.5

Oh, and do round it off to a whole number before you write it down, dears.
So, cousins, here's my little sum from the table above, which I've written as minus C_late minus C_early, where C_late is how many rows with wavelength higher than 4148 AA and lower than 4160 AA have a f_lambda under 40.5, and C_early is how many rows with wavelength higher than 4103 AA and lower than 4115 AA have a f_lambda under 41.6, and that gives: -14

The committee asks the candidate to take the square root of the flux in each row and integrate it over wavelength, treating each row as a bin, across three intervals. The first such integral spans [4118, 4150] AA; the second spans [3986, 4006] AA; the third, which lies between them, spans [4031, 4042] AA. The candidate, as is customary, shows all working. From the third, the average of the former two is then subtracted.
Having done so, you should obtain -95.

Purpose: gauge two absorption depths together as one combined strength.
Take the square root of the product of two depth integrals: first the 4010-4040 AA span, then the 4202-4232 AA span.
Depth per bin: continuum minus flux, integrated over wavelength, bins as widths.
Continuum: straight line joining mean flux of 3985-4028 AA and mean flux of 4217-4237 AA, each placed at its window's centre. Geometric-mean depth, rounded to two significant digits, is 17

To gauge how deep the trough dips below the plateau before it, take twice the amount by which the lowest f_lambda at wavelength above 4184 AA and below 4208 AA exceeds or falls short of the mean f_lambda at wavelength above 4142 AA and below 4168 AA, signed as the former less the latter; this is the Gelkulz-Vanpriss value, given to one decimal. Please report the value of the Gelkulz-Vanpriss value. -12.4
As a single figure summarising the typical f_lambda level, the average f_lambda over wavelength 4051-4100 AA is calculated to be 43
